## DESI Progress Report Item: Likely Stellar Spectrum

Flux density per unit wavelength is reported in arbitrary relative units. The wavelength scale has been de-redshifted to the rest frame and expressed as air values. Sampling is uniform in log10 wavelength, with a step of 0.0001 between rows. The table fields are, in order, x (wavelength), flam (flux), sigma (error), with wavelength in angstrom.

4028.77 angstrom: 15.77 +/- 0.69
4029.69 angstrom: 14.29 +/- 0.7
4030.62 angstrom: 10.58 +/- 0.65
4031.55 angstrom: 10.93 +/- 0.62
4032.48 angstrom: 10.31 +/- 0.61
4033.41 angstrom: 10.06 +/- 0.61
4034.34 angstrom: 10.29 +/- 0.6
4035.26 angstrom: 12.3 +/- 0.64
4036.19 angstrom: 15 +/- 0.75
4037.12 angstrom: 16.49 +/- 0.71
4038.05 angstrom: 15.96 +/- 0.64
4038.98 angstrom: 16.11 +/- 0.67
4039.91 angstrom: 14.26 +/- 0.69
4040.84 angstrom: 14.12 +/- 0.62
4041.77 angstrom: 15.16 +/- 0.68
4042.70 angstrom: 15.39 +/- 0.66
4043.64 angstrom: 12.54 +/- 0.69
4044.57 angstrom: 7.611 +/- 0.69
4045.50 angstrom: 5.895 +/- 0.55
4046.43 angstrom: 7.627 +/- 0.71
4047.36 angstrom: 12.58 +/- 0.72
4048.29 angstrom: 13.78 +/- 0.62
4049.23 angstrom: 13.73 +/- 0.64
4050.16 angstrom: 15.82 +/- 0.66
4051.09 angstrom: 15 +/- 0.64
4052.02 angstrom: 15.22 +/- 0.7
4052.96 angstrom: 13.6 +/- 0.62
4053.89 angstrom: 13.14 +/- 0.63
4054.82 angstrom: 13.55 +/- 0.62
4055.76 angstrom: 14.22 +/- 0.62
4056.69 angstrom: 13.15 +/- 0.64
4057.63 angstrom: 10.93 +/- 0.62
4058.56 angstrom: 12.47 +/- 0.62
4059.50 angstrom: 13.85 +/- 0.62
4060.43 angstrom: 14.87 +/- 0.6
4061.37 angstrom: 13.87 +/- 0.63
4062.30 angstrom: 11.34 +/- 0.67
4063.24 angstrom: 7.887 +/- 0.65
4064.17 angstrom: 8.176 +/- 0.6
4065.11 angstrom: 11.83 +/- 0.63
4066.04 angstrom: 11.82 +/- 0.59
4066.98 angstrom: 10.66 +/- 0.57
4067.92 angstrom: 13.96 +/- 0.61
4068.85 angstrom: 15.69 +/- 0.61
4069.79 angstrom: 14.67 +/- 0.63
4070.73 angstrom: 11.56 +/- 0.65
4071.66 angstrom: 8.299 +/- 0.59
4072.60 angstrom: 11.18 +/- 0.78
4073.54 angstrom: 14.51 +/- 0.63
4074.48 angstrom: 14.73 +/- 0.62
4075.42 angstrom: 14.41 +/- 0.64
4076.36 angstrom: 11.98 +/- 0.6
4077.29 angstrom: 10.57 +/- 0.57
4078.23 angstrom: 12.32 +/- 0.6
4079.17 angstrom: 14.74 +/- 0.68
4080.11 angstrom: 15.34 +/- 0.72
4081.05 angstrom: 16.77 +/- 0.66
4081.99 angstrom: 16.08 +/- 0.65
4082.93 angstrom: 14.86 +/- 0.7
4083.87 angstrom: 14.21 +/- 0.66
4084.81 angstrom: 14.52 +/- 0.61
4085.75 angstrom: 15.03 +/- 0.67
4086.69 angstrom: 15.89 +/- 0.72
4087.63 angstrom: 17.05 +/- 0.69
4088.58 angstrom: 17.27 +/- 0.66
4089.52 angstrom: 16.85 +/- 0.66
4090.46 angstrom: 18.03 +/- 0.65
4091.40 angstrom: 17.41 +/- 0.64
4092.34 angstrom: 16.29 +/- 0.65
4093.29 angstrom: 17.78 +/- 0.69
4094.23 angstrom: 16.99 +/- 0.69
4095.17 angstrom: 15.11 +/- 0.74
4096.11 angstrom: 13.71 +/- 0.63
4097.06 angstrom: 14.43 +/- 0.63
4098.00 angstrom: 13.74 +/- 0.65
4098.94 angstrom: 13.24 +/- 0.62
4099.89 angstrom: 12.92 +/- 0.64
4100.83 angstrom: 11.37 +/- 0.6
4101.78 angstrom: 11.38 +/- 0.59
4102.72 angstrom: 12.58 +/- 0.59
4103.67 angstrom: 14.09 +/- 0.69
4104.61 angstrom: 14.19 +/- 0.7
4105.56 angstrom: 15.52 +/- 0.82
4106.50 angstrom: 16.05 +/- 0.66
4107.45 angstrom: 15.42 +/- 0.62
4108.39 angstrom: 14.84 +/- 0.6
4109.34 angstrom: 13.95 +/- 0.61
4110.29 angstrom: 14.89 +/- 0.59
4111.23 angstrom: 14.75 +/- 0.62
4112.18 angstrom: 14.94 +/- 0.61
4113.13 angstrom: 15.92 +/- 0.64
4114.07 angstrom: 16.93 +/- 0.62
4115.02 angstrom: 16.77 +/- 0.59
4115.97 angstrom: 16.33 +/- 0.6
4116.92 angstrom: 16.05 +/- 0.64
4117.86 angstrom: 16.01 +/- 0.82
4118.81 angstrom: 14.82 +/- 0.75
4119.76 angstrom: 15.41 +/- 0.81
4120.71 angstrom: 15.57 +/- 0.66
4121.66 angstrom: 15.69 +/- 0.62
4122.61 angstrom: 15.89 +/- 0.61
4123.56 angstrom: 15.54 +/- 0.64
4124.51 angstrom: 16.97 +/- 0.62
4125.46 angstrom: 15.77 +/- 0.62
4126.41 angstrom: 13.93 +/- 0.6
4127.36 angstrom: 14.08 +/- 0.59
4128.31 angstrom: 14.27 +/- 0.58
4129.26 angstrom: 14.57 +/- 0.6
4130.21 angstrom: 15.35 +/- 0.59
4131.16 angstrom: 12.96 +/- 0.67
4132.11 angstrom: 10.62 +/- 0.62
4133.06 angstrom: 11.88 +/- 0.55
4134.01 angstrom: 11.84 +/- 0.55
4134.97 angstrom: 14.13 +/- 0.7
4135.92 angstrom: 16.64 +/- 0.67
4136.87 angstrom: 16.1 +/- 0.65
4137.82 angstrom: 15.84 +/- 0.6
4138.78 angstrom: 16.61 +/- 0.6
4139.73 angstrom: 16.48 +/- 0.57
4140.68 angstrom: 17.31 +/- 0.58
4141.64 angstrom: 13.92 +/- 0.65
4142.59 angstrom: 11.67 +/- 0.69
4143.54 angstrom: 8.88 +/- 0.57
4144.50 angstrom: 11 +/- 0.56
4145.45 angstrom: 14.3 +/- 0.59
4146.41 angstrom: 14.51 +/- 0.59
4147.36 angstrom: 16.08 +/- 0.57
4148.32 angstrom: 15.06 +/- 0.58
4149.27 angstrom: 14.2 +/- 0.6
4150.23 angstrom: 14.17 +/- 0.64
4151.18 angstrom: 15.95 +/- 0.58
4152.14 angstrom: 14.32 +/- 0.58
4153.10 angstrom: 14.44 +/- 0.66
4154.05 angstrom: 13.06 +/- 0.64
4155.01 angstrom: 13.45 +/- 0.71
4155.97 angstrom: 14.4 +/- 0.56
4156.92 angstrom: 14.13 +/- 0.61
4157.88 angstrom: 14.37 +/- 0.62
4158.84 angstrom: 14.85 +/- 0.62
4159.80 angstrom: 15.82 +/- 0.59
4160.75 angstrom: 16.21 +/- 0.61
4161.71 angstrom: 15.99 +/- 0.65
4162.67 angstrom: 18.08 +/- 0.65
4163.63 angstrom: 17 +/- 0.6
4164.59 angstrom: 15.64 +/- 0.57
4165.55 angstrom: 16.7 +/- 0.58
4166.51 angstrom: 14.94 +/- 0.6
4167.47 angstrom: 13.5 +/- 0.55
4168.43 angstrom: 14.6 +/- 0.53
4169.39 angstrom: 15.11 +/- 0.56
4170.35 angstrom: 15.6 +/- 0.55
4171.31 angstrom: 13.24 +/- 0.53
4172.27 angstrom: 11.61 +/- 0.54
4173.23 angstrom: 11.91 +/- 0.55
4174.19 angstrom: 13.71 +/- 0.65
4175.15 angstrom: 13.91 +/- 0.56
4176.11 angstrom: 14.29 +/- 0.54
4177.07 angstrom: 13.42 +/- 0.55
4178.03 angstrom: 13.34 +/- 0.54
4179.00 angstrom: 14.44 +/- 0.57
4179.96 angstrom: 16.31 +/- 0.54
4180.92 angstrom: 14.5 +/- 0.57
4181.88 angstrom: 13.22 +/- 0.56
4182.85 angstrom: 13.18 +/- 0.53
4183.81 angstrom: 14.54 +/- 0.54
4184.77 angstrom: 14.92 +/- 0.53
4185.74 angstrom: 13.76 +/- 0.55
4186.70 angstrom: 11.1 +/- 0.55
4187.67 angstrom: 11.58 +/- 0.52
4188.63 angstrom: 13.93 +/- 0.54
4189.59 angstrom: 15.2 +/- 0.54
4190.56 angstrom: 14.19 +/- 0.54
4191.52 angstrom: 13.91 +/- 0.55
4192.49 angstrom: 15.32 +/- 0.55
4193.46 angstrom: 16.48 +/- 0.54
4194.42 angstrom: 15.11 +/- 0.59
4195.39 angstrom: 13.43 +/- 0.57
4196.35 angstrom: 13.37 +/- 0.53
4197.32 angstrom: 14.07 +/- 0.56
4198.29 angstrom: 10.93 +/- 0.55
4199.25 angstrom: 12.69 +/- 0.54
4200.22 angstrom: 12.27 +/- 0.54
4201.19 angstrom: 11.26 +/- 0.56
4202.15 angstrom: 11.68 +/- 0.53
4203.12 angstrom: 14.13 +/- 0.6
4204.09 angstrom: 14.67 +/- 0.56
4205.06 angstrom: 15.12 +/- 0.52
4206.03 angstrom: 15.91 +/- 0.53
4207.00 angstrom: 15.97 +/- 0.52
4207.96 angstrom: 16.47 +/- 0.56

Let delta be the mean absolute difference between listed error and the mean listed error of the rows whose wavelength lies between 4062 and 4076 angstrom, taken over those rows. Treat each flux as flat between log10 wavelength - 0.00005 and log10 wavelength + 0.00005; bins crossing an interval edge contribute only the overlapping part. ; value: 0.031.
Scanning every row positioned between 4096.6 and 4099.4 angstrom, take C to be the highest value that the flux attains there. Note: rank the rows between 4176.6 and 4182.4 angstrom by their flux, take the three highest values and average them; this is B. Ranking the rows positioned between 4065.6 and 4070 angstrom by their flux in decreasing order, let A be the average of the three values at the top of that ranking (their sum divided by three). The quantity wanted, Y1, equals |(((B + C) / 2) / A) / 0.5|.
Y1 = 2.00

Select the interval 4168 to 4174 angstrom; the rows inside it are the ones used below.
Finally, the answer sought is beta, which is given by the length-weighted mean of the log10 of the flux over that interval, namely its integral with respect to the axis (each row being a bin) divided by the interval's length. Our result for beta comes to 1.13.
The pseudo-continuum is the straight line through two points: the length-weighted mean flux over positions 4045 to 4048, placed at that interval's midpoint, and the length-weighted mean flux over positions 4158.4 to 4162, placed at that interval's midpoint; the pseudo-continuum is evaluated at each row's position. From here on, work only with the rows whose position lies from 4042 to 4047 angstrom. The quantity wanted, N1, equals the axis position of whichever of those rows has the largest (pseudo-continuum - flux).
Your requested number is 4045.50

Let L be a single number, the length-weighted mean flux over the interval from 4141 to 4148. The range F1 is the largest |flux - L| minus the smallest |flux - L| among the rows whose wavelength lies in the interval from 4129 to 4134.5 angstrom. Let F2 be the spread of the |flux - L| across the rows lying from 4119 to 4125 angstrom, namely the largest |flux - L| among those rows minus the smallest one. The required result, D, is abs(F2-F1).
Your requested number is 0.8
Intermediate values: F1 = 2.34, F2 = 1.56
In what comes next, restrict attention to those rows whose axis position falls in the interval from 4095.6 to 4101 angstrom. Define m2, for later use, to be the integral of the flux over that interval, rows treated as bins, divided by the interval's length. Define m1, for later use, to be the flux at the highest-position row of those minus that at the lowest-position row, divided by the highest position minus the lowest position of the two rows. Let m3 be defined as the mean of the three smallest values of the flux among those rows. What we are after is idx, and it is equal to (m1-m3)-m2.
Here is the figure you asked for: -26.4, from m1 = -0.5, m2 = 13.4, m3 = 12.5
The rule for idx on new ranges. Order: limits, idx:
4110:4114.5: -29.8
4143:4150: -23.9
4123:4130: -29.3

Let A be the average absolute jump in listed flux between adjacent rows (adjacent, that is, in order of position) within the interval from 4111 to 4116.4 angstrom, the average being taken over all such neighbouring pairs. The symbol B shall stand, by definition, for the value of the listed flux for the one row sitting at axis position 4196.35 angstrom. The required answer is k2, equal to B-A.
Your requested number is 12.8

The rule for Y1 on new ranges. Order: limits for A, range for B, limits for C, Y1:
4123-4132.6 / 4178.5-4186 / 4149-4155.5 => 1.94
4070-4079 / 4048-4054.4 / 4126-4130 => 2.06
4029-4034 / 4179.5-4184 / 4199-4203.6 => 2.45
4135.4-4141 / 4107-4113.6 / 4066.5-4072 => 1.85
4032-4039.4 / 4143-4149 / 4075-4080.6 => 1.89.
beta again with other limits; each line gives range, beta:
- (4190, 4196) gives 1.17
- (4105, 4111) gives 1.18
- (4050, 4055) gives 1.16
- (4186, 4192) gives 1.12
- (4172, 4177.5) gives 1.12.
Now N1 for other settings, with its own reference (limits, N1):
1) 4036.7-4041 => 4040.84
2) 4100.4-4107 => 4101.78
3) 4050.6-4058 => 4057.63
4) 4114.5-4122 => 4118.81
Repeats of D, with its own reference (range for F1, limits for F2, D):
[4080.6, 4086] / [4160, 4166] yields 0.1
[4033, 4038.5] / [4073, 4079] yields 0.9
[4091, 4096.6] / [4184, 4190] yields 2.6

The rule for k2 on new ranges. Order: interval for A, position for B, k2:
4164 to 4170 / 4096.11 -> 12.5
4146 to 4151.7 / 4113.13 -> 14.9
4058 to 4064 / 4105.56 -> 13.6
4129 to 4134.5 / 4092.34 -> 14.9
